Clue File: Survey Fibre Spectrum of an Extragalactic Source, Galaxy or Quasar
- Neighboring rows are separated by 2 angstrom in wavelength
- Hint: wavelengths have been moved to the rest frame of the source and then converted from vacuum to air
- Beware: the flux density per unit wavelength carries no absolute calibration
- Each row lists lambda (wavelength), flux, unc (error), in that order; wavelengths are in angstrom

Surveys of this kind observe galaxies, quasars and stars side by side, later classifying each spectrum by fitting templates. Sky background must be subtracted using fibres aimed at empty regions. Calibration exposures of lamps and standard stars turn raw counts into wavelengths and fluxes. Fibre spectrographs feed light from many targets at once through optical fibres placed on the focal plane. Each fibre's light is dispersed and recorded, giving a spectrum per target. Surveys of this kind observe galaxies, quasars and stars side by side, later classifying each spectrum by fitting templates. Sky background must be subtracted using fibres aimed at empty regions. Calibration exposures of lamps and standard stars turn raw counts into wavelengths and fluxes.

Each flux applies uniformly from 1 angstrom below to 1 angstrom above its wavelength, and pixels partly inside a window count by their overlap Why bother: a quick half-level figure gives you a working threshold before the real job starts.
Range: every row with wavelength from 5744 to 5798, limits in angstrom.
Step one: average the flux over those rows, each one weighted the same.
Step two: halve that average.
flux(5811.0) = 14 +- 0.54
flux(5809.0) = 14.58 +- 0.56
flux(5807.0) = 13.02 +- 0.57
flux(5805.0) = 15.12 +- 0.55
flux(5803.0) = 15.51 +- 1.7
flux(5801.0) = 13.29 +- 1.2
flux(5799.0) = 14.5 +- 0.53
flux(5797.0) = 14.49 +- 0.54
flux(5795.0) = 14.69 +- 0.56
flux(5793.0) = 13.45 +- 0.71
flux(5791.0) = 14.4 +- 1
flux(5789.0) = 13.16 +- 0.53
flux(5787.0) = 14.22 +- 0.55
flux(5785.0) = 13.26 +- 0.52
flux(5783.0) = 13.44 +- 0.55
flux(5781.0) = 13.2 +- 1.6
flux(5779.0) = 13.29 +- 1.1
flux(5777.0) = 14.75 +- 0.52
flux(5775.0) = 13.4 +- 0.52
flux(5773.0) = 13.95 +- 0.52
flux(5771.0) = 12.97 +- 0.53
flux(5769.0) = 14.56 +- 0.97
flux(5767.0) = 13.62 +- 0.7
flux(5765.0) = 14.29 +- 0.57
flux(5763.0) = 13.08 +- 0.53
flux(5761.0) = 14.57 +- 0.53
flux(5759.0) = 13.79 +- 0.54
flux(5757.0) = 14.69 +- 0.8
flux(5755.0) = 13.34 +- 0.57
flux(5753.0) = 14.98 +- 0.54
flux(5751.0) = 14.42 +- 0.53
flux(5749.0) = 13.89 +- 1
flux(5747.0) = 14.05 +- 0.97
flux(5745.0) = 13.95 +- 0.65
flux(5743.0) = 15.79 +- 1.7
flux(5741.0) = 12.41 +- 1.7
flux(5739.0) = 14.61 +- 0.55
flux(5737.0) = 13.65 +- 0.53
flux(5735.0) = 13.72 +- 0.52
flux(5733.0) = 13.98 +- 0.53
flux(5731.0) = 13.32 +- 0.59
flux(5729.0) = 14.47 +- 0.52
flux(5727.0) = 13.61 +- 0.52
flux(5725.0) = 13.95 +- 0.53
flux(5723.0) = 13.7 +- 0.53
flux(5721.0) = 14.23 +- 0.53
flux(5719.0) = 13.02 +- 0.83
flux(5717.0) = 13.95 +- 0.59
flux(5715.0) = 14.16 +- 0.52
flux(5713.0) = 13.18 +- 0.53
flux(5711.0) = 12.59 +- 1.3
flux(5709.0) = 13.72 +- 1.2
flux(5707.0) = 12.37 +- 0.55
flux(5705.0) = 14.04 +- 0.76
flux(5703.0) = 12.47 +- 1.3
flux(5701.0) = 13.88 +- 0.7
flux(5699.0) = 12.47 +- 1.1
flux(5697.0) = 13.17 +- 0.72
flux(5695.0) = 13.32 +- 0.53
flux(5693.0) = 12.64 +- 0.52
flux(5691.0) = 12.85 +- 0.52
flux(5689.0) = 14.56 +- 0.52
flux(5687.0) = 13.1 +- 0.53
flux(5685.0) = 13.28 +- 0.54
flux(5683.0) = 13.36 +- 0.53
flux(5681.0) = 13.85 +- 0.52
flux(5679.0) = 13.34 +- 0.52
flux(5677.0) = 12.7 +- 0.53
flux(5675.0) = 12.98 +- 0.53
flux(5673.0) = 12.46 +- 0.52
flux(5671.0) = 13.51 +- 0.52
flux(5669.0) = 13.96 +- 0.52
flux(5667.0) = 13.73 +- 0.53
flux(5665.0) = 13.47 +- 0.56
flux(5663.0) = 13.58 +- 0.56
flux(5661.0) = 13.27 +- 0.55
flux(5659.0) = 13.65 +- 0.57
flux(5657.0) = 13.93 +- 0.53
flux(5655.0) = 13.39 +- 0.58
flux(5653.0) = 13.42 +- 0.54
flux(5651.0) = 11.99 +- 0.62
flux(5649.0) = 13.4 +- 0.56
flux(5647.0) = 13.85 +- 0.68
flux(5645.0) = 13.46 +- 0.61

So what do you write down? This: 6.96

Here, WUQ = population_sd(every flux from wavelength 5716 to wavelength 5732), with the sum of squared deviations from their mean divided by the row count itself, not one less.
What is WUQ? 0.44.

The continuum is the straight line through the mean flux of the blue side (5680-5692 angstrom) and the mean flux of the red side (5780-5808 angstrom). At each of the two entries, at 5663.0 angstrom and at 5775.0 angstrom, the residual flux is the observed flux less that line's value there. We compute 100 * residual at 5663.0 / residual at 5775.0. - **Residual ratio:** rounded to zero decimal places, -37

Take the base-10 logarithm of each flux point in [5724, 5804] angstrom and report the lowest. 1.09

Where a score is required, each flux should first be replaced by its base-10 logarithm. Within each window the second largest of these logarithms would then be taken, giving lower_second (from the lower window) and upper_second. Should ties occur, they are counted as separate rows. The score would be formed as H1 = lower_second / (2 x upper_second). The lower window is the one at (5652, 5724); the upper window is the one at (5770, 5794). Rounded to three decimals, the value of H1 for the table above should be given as 0.498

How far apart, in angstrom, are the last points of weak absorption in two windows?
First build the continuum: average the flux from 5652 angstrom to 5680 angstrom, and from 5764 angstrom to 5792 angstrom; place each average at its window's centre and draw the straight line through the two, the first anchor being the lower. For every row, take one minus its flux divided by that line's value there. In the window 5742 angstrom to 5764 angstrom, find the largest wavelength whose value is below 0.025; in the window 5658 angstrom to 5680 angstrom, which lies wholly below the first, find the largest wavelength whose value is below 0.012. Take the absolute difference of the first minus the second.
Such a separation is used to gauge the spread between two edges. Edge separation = 82 angstrom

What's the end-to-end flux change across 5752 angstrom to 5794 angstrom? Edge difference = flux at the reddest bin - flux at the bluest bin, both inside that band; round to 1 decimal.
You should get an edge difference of -1.5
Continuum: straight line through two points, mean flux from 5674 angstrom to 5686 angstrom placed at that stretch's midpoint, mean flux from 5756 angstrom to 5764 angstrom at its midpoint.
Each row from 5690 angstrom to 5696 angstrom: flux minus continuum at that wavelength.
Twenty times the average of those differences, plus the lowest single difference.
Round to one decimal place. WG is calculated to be -9.6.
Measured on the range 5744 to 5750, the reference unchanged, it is 1.1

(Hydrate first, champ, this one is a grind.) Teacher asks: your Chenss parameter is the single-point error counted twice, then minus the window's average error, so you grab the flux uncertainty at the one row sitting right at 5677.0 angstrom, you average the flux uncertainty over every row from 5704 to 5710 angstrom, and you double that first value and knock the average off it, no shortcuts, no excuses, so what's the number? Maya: 0.22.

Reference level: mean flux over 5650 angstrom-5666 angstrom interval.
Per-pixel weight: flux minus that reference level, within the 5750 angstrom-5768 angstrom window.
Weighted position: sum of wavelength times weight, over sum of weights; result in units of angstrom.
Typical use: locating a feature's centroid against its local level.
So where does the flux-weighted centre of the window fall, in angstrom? 5757.2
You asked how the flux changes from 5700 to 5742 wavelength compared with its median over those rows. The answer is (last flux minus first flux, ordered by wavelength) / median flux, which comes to -0.11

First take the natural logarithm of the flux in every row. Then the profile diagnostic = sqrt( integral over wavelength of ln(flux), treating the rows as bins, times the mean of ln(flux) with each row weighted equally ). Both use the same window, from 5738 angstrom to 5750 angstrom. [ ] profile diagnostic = 9.16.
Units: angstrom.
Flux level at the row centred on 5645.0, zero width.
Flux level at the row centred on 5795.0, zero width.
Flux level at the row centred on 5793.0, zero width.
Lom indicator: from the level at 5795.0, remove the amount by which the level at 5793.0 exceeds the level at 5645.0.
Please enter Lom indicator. 14.7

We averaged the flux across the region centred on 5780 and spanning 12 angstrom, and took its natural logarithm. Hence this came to 2.61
